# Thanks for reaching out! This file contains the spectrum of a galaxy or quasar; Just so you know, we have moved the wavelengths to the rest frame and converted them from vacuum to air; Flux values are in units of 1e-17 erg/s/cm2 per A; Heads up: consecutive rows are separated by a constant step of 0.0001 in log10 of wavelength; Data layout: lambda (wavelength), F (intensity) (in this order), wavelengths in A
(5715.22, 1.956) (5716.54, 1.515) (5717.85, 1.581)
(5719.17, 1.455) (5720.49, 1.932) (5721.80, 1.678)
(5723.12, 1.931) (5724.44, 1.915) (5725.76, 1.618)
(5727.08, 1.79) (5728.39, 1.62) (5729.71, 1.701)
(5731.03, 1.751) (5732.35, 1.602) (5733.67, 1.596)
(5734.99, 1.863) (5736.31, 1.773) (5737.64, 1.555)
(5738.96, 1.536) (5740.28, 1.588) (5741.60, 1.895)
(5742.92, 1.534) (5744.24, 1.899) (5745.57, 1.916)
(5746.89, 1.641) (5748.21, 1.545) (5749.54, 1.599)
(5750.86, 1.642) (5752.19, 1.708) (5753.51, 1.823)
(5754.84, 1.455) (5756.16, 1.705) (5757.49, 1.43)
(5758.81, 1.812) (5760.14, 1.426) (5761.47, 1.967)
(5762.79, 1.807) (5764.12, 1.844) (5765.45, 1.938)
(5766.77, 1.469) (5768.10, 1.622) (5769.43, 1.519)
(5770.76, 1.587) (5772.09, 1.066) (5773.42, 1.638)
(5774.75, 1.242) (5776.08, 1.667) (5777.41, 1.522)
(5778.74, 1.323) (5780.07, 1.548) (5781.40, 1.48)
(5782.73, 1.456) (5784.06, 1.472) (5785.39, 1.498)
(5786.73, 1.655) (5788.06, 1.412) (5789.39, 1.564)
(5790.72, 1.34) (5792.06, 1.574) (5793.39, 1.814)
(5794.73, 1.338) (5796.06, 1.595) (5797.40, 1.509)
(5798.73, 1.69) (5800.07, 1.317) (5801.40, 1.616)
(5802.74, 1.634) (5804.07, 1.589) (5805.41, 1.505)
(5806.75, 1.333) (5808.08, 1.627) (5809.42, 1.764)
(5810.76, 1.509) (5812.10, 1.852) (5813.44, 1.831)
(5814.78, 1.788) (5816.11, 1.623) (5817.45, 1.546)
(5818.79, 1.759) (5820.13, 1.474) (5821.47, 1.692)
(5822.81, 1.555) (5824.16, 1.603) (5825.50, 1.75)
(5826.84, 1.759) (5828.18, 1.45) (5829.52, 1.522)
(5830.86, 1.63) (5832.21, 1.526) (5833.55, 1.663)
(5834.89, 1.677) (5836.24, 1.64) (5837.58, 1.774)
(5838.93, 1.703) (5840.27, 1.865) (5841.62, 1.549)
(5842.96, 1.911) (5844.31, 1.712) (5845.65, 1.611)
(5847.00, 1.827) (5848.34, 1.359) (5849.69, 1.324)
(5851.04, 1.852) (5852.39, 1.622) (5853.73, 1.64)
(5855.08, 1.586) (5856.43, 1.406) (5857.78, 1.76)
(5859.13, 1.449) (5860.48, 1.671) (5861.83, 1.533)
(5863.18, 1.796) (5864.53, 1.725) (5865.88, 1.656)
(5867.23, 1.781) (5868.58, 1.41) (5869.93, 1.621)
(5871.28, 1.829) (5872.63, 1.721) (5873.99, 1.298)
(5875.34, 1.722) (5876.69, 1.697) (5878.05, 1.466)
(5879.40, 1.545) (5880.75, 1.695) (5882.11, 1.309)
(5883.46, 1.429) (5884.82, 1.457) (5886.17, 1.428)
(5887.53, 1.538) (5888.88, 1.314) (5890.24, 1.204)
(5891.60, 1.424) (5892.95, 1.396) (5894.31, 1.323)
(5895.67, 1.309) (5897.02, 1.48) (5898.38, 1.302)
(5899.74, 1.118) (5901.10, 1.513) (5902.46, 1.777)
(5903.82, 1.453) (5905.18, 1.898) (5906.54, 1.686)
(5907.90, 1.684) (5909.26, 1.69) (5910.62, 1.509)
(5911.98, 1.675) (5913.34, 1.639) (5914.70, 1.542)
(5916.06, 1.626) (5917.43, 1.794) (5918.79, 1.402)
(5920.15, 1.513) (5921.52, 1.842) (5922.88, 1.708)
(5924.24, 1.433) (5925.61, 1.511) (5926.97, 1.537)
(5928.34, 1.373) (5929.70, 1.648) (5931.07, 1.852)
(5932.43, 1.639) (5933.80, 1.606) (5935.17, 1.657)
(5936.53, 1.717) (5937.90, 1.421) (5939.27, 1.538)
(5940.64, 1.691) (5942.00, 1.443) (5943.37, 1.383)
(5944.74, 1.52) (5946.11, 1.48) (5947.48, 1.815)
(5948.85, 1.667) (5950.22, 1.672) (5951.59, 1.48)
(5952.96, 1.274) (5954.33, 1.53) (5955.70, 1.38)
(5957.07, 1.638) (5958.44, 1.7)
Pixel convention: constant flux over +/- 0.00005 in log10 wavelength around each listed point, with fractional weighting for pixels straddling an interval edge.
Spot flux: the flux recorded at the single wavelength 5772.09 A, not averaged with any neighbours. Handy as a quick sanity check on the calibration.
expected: 1.066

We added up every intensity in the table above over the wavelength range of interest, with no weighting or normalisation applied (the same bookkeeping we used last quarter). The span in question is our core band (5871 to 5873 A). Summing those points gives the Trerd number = 3.55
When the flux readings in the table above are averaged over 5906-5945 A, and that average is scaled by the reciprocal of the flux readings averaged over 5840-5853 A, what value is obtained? 0.96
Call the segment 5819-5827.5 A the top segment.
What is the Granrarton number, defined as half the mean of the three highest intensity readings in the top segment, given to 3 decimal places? 0.867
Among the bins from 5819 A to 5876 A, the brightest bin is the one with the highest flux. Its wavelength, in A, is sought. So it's 5842.96 A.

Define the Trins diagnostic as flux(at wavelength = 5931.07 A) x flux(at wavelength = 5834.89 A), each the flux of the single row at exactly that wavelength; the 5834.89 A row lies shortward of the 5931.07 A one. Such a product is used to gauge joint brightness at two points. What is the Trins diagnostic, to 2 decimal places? 3.11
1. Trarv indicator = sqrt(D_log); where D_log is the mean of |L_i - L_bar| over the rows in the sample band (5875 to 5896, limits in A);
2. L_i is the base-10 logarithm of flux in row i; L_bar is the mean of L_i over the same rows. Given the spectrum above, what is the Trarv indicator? 0.187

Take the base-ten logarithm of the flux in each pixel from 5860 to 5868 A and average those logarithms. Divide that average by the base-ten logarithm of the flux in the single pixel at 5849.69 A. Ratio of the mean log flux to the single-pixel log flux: 1.87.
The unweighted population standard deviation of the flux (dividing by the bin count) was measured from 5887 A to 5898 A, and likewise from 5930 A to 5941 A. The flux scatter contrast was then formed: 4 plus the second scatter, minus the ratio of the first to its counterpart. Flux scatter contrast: 3.28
